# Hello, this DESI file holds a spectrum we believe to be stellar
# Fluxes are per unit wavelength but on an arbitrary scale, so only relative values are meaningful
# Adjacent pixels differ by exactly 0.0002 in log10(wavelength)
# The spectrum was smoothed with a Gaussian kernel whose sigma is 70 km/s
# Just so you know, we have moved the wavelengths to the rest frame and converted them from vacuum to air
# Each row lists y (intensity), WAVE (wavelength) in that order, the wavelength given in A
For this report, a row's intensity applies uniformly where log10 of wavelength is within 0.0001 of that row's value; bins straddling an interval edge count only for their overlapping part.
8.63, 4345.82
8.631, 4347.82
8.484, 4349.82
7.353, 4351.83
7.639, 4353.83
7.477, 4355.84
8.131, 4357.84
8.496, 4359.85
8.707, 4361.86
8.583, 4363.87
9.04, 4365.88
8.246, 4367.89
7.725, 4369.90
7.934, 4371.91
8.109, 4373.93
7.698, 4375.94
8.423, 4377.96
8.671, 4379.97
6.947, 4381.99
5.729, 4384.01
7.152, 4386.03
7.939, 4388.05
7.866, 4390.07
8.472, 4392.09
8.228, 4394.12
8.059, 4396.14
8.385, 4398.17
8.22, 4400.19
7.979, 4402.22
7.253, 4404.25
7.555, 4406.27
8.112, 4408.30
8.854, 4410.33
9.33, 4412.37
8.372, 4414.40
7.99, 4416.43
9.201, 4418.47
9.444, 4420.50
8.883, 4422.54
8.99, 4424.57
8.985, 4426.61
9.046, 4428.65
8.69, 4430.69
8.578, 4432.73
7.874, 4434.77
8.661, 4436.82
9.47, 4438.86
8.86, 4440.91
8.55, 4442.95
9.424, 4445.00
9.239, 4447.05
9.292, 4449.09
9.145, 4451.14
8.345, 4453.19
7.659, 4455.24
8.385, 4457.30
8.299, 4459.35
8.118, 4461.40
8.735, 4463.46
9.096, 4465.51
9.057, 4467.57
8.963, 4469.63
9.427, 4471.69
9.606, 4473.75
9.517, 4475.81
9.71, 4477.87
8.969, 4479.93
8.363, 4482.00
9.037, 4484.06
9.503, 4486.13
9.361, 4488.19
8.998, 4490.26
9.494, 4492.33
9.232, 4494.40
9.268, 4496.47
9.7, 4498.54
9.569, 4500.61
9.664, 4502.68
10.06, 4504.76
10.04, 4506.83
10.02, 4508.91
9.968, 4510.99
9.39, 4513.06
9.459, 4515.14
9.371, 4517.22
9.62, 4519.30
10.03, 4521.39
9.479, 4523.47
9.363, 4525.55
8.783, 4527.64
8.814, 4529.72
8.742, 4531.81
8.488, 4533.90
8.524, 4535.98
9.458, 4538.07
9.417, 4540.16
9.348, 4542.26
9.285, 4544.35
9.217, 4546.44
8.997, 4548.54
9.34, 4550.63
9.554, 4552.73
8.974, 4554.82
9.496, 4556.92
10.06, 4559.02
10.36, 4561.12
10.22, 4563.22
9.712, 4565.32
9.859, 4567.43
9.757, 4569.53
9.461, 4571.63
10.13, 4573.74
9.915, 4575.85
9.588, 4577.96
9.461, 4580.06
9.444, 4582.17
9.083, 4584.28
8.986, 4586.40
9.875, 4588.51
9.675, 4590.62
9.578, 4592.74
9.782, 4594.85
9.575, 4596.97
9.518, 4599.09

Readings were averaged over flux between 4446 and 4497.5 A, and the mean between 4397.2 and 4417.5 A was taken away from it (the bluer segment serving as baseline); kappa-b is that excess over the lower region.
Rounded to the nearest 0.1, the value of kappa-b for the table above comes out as 0.8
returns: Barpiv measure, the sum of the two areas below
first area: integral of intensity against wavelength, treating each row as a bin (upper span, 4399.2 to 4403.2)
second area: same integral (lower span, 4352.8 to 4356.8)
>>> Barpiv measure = 63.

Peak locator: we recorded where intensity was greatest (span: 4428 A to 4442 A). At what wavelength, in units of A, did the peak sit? 4438.86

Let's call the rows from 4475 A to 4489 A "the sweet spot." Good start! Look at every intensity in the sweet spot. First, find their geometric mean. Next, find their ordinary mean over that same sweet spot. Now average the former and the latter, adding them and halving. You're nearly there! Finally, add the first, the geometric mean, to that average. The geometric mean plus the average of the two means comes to 18.4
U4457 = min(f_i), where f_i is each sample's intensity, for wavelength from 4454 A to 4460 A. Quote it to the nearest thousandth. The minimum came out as 7.659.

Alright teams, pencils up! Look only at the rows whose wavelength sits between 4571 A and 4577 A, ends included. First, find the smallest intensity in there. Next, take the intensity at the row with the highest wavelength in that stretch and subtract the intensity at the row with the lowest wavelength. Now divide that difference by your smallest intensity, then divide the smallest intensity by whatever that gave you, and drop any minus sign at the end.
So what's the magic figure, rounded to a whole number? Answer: 197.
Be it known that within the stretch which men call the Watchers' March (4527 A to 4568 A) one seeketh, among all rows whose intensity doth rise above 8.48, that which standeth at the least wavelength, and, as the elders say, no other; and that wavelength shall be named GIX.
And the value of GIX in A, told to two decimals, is 4527.64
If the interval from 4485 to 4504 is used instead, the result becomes 4486.13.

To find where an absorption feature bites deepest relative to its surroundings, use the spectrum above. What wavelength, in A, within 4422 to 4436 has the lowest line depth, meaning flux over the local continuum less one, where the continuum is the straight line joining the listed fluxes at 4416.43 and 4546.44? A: 4434.77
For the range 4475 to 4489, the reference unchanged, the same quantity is 4482.00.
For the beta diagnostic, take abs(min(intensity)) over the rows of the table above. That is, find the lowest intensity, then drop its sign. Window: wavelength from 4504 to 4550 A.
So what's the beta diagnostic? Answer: 8.49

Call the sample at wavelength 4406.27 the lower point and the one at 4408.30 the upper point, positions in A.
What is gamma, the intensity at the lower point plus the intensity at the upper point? 15.7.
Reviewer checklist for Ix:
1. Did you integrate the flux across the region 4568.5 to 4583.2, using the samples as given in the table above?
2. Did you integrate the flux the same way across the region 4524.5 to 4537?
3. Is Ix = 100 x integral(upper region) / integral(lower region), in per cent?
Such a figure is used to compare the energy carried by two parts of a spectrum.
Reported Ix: 130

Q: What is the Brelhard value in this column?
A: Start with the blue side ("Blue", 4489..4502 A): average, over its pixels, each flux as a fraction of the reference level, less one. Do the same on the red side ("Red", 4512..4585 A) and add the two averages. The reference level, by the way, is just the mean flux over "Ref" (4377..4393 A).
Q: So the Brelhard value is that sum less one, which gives -0.54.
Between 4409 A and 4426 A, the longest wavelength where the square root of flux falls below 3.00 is 4424.57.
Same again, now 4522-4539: 4535.98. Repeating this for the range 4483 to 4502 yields 4490.26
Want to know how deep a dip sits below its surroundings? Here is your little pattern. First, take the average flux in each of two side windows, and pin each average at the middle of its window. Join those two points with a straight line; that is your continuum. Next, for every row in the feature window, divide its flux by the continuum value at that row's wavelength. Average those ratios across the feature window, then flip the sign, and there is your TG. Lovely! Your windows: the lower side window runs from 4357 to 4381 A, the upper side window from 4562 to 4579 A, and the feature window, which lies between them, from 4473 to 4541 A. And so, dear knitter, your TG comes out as -1.00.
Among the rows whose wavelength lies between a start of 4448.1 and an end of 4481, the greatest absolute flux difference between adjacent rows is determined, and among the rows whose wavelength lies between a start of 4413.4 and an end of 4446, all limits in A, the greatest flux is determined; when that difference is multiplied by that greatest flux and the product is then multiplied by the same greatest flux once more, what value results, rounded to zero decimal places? 72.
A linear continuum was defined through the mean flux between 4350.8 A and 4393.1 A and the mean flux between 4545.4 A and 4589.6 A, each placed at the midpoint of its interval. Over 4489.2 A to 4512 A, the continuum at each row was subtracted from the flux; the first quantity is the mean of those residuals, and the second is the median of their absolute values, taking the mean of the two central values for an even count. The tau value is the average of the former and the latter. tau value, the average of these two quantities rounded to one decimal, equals 0.6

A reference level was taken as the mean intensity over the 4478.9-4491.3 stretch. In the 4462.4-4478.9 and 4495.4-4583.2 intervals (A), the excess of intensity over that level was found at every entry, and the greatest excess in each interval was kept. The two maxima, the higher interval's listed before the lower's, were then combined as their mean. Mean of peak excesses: 1.0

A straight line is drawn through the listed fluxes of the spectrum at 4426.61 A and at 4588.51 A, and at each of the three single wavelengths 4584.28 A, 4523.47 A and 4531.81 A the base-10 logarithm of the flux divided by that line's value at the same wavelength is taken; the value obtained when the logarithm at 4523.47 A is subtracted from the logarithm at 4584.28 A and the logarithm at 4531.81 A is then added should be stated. -0.073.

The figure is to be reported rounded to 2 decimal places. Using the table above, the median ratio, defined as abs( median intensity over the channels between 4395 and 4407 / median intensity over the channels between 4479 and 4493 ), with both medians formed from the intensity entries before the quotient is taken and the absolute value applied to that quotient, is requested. 0.89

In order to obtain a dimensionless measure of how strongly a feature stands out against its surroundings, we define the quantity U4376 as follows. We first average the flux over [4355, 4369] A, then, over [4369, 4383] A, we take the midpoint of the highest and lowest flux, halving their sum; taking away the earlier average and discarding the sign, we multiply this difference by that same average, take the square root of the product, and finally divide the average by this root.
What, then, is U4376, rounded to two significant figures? 3.8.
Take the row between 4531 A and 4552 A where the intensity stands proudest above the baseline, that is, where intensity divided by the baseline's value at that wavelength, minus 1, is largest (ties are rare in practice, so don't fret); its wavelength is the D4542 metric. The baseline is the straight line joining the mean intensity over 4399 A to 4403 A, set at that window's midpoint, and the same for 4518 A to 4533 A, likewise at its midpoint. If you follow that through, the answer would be 4538.07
